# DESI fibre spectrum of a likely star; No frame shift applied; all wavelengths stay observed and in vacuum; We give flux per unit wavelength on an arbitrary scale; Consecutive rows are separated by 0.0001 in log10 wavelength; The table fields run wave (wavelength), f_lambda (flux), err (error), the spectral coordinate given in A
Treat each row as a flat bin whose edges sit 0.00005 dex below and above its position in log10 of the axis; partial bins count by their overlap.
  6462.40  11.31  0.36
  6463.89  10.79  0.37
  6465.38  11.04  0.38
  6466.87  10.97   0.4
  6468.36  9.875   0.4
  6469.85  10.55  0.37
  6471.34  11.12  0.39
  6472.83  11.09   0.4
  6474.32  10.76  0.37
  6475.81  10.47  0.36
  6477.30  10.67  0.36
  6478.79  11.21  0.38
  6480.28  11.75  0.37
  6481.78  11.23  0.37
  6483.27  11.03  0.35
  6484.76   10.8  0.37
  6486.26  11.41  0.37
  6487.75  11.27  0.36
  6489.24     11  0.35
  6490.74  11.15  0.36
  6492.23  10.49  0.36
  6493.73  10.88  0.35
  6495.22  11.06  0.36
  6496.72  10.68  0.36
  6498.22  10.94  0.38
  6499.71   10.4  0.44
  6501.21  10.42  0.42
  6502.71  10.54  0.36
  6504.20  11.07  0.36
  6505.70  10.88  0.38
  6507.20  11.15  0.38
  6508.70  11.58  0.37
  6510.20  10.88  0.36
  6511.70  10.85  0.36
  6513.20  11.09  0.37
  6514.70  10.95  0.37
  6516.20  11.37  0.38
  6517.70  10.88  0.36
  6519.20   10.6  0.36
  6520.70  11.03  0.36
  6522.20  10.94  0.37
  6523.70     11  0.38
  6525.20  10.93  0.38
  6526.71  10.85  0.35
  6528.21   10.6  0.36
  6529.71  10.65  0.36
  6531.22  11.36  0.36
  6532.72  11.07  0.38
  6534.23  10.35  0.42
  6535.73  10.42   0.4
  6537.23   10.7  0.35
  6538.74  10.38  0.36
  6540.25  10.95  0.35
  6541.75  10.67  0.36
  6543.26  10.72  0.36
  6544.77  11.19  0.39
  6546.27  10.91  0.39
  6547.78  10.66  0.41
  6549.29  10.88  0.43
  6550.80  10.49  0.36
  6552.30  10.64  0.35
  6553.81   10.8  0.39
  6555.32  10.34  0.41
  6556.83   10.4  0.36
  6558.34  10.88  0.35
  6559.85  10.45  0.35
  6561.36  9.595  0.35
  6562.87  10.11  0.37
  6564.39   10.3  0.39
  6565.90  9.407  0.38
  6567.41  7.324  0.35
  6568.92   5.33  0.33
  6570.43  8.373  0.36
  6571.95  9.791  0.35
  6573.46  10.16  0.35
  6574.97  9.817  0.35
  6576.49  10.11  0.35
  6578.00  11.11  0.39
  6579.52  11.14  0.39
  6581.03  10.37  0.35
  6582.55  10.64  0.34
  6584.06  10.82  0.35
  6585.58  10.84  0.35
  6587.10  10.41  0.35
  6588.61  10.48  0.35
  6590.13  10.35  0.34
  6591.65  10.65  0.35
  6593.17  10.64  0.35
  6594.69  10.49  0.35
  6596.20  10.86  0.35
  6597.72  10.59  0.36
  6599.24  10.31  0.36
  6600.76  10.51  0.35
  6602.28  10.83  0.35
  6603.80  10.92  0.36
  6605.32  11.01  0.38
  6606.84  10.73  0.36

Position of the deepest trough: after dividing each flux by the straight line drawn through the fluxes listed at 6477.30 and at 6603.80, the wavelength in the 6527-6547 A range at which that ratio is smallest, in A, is 6534.23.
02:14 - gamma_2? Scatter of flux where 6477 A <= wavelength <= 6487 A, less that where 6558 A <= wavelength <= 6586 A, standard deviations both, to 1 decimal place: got -1.1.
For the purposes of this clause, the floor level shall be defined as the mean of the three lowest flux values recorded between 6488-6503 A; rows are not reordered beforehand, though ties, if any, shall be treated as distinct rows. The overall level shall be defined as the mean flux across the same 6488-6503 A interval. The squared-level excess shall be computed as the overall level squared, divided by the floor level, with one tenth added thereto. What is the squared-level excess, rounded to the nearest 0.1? 11.2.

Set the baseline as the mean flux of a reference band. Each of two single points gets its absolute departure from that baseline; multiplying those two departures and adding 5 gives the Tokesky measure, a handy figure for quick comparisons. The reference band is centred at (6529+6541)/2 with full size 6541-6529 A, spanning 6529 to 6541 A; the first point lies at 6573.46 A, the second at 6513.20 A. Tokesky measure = 5.20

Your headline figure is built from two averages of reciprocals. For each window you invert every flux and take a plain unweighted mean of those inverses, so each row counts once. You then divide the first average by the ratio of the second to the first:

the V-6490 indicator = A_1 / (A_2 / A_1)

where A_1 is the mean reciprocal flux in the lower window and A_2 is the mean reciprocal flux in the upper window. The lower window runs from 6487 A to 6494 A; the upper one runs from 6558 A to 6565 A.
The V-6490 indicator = 0.085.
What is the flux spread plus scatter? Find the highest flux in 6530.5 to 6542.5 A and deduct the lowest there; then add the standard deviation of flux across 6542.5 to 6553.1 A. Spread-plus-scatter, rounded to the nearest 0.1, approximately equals 1.2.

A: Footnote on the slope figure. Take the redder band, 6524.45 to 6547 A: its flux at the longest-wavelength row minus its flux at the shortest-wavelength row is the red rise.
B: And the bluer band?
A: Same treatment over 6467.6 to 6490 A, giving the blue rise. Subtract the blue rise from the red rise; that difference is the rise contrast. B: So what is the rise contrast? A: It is -1.1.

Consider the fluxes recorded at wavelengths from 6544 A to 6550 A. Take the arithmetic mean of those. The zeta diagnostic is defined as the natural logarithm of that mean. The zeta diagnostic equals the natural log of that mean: 2.39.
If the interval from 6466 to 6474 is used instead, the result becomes 2.37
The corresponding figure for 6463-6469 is 2.37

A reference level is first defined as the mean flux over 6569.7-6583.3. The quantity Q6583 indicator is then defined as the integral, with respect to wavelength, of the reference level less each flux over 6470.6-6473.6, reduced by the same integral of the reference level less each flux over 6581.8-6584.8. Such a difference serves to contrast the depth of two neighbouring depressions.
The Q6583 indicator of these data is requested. -1.1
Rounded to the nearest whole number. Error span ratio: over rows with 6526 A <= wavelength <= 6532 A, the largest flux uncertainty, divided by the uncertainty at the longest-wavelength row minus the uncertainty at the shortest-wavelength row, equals 36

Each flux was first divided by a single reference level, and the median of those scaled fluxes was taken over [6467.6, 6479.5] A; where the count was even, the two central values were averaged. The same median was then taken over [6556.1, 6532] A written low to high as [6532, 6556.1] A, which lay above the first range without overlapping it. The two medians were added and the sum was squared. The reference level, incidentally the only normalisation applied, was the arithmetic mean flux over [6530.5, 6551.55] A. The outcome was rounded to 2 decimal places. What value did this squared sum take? 3.95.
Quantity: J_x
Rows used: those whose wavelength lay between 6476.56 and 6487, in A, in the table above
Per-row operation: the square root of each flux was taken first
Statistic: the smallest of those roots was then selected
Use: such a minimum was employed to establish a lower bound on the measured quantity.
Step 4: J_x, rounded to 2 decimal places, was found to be 3.27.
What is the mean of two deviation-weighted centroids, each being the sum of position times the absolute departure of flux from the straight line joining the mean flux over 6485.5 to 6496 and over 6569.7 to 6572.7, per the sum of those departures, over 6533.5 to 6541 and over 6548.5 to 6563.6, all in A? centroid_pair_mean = 6546.7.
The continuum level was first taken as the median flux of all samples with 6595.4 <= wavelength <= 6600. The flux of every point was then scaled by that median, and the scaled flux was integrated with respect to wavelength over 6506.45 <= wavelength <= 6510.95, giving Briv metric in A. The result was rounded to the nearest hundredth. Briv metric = 4.76 A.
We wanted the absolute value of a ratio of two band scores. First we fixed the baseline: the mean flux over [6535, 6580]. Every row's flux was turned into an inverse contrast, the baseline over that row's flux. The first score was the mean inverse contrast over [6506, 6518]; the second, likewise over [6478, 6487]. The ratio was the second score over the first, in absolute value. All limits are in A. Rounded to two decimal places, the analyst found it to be 0.99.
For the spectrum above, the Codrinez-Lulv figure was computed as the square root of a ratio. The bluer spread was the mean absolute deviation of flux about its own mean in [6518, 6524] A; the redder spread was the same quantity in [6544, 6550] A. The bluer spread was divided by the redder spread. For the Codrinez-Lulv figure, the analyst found 1.0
